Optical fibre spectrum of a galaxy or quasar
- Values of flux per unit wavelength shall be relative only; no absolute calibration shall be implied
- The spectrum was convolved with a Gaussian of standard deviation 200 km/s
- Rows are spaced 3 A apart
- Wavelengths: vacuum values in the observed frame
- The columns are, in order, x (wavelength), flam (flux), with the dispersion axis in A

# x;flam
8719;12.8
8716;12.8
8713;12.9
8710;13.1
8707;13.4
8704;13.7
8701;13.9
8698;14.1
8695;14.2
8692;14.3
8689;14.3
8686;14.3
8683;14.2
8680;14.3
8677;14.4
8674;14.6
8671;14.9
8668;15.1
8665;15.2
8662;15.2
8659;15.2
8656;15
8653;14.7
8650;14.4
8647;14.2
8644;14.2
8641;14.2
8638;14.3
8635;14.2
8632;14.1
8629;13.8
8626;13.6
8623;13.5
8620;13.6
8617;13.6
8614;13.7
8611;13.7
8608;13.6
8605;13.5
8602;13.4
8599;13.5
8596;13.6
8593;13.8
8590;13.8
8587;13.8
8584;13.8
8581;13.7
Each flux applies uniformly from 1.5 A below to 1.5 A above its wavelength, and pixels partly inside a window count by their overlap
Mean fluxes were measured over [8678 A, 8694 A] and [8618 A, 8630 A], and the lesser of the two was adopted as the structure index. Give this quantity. 13.6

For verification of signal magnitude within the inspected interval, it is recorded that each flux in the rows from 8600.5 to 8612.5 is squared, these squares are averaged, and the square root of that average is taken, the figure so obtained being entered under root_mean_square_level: 13.6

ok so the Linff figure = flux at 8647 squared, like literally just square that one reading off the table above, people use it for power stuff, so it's 202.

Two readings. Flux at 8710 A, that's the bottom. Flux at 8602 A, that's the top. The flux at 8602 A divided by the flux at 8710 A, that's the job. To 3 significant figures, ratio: 1.02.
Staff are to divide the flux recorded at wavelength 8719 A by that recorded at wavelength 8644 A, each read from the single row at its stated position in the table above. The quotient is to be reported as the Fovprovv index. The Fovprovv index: 0.90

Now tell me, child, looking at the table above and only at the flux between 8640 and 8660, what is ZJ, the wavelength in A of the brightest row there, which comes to 8659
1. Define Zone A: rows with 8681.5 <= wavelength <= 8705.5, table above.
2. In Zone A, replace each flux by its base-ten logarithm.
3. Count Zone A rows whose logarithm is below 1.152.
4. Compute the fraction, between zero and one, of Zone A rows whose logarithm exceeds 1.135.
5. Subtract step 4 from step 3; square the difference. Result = 4.0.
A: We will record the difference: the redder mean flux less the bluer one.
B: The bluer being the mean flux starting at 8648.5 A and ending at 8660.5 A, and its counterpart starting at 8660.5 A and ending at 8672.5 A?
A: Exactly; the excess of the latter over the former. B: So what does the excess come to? 0.3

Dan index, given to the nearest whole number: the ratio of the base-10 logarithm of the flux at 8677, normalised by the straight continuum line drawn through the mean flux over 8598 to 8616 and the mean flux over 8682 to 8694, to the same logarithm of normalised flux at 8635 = 1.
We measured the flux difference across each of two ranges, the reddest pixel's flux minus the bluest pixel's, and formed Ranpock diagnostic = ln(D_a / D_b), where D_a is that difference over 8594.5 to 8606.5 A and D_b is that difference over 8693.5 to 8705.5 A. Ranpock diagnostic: -1.6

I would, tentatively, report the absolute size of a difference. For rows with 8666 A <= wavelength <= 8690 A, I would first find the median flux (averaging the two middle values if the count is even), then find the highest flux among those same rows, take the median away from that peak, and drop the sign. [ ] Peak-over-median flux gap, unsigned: 0.75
